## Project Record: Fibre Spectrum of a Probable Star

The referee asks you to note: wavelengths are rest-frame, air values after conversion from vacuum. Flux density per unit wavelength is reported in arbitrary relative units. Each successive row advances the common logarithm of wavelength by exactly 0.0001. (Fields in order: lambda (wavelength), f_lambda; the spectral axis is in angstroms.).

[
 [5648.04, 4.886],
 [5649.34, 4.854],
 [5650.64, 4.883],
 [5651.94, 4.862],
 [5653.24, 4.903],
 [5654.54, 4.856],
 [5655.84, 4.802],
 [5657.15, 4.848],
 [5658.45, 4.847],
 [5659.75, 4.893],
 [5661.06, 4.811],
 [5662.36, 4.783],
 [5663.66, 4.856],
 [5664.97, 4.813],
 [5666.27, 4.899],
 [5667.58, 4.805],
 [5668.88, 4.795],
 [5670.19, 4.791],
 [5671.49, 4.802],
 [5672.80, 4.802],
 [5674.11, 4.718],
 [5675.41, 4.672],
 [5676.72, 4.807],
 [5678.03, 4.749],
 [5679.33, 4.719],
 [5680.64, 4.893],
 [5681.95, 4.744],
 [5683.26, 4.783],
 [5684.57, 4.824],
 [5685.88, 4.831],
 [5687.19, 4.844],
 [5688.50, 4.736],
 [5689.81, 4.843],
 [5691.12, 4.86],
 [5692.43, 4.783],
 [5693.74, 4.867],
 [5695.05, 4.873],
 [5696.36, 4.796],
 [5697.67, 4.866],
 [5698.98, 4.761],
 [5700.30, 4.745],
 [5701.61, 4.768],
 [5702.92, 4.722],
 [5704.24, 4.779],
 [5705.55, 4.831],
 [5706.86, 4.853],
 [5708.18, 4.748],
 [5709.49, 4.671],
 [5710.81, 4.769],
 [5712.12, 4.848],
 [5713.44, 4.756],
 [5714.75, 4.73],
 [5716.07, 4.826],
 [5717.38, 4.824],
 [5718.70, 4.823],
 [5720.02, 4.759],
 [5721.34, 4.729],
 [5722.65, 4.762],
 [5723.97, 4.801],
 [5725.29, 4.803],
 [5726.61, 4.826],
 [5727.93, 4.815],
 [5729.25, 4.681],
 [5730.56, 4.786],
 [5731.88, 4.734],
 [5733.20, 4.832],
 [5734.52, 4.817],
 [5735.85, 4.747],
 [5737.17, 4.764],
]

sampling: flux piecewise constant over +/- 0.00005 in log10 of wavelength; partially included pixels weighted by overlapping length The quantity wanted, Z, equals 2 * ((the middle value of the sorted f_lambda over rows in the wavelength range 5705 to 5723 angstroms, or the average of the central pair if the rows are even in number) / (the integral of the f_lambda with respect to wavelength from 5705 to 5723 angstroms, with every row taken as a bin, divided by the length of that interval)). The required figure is 1.99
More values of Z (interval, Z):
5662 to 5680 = 2.00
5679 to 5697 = 2.01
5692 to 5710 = 2.00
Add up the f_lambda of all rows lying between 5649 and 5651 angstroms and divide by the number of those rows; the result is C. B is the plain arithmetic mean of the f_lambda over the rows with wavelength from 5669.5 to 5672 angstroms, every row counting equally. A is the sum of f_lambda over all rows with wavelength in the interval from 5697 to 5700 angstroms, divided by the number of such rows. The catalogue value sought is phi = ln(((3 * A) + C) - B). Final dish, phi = 2.68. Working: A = 4.81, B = 4.80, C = 4.87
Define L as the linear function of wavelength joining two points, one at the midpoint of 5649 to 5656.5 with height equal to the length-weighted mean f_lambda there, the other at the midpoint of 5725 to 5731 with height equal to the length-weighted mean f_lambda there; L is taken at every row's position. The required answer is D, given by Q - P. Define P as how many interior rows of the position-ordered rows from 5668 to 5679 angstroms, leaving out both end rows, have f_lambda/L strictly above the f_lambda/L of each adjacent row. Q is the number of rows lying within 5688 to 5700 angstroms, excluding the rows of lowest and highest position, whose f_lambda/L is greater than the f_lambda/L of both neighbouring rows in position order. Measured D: 1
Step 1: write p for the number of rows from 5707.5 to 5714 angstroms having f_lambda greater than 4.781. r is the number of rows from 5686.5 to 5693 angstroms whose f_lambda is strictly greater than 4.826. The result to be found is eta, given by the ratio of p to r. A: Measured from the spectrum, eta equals 0.3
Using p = 1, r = 3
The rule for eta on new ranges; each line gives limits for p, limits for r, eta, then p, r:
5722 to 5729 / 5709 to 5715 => 4.0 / 4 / 1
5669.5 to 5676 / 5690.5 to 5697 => 1.0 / 3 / 3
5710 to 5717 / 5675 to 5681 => 2.0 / 2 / 1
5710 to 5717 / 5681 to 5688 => 1.0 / 2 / 2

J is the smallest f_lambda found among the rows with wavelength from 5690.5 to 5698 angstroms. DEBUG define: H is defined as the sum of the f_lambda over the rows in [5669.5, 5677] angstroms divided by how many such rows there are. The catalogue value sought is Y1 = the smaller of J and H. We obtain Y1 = 4.77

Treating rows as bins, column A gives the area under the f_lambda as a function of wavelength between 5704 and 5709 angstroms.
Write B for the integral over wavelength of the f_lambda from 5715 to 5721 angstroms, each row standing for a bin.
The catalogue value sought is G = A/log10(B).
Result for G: 16.5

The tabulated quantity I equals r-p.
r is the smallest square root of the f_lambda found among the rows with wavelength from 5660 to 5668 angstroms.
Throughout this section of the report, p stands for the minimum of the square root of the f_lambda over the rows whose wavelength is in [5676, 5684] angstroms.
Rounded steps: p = 2.17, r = 2.187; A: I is 0.015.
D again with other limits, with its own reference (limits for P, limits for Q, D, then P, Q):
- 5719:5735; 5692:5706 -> 0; 3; 3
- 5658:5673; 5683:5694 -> -1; 3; 2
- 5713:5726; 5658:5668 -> 1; 2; 3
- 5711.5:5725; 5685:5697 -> 1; 2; 3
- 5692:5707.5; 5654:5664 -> -2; 3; 1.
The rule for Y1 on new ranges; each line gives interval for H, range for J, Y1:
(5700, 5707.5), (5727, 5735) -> 4.68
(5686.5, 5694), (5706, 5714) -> 4.67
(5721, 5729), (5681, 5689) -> 4.74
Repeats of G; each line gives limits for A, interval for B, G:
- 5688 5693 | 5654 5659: 17.4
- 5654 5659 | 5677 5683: 16.6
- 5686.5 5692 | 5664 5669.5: 18.6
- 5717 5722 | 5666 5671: 17.3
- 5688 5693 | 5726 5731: 17.4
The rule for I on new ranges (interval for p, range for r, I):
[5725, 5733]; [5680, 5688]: 0.015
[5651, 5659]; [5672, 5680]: -0.030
